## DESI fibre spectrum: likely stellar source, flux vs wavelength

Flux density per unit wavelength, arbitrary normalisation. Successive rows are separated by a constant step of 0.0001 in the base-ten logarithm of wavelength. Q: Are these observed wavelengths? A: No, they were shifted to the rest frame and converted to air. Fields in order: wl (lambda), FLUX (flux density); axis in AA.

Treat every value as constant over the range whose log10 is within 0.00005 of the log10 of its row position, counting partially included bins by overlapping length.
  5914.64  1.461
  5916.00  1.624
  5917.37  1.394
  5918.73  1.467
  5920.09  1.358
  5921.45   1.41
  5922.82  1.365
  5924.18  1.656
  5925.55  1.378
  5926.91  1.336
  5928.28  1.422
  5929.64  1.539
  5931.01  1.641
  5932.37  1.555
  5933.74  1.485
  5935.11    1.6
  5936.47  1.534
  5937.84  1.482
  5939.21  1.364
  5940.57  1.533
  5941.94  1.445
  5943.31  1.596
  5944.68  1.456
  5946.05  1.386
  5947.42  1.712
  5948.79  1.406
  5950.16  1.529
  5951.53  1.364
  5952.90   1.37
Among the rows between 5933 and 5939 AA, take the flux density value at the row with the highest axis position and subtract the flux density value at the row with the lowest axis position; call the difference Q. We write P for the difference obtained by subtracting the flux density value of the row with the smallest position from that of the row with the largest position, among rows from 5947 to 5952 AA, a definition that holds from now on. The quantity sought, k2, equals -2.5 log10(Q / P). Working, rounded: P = -0.35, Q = 0.00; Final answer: 5.16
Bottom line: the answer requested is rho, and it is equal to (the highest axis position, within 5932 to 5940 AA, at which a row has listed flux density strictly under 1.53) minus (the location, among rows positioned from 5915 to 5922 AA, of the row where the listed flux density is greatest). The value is 23.2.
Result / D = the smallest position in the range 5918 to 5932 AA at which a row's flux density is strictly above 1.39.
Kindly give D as 5918.73 AA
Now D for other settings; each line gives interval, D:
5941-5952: 5941.94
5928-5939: 5928.28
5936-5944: 5936.47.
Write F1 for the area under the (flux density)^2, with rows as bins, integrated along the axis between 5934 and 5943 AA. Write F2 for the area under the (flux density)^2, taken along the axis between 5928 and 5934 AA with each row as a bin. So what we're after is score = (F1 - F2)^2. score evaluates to 35.8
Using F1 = 20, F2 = 14.2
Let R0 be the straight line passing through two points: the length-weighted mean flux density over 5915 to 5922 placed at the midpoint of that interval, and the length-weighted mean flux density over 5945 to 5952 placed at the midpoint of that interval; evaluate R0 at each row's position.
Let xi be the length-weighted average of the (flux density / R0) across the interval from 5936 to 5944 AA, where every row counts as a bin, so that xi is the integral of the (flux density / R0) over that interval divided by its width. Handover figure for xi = 1.01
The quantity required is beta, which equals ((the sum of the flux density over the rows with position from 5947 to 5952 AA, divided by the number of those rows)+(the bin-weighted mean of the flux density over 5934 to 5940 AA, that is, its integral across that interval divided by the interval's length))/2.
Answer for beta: 1.50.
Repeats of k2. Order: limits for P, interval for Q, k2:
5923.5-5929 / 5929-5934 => 1.59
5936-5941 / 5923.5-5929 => -5.92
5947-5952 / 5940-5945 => 1.64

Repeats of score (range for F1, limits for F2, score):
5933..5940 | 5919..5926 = 1.3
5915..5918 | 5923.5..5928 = 7.6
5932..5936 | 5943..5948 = 4.9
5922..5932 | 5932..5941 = 2.4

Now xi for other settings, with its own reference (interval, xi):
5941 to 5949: 1.02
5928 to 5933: 1.06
